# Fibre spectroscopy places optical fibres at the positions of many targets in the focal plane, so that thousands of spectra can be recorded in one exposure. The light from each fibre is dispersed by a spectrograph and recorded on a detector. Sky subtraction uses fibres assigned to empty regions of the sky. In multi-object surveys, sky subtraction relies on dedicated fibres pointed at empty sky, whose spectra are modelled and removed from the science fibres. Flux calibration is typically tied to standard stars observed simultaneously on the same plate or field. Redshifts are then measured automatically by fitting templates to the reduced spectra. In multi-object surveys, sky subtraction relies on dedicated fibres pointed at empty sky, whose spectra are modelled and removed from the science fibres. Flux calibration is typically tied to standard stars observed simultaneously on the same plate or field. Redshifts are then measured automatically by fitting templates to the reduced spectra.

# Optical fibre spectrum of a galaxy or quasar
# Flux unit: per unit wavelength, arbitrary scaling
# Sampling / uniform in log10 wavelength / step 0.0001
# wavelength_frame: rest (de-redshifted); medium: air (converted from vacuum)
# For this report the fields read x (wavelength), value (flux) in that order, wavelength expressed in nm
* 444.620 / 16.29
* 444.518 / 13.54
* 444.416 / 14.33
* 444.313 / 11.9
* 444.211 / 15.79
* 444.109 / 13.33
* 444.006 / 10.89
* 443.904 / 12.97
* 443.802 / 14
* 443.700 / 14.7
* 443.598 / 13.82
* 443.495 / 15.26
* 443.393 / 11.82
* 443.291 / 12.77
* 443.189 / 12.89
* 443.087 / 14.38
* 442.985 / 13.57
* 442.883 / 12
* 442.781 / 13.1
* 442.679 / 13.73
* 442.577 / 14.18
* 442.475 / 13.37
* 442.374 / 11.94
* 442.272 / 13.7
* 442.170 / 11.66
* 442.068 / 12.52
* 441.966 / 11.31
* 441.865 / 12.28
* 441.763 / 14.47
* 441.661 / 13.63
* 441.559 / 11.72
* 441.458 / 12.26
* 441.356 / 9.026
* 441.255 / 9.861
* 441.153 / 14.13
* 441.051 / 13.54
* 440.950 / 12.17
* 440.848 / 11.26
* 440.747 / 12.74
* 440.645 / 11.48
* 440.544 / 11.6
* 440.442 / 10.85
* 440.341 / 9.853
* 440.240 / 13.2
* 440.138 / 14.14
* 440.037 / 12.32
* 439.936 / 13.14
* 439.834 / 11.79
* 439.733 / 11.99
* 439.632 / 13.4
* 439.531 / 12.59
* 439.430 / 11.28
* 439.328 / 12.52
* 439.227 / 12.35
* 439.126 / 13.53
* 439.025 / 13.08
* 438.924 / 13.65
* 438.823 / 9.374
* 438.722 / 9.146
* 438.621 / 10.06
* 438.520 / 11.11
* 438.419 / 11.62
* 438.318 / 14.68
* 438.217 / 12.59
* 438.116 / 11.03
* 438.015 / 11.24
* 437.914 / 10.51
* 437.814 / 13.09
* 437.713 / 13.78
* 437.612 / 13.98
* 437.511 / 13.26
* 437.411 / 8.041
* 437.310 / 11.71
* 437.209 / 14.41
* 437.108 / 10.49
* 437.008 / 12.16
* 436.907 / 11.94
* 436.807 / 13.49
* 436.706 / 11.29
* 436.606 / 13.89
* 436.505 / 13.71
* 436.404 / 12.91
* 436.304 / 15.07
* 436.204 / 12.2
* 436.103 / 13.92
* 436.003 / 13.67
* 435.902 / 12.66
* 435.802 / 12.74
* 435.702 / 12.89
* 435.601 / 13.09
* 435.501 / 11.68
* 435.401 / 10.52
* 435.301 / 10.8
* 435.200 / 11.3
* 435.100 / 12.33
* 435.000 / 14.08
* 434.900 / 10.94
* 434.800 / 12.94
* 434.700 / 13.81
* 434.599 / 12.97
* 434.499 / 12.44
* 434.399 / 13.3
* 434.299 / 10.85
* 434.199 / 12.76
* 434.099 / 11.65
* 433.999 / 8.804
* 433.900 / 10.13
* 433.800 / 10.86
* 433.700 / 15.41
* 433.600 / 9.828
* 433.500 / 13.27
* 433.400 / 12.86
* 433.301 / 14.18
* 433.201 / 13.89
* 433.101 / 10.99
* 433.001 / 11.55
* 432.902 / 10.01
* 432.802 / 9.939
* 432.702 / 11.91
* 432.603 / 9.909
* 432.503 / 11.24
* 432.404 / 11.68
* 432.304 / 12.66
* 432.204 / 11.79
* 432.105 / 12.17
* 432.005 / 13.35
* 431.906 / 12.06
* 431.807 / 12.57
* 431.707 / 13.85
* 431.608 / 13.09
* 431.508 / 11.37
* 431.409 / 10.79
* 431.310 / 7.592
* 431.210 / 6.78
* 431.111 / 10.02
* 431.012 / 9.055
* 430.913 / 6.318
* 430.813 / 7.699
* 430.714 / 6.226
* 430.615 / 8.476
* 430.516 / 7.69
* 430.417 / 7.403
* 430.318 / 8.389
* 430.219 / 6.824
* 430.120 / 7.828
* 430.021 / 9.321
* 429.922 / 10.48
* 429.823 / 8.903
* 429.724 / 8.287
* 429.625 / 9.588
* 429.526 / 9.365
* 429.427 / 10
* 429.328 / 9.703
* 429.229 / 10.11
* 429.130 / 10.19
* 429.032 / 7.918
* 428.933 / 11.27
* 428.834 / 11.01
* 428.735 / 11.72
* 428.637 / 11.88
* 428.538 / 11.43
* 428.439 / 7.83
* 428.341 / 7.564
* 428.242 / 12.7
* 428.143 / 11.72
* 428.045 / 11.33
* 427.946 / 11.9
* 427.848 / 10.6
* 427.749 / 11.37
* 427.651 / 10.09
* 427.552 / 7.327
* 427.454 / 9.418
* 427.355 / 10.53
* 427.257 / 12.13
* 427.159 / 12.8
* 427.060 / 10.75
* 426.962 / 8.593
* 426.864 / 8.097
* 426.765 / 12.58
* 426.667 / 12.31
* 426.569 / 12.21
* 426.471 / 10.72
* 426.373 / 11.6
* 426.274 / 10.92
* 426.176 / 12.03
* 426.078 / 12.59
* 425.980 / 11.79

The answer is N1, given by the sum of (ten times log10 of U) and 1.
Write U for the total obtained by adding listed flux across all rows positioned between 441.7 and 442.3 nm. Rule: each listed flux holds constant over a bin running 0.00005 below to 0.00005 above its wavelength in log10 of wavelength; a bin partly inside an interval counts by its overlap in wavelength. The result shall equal 19.8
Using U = 76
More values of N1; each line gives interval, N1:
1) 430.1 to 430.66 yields 17.7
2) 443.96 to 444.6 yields 20.0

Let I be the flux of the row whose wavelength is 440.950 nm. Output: 12.17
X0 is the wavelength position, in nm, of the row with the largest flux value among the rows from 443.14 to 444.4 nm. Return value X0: 444.211 nm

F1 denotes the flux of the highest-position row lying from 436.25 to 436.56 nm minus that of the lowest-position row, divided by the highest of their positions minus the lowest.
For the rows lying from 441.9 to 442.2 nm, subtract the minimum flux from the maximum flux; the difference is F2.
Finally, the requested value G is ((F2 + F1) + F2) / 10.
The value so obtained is -0.4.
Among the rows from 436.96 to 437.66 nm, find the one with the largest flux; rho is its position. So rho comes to 437.209 nm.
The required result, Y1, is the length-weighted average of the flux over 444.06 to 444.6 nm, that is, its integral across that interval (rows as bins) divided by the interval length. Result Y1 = 13.9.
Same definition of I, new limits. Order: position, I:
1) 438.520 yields 11.11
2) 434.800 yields 12.94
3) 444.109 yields 13.33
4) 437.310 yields 11.71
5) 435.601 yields 13.09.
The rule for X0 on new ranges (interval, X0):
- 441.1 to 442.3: 441.763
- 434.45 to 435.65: 435.000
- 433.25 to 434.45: 433.700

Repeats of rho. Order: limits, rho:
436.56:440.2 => 438.318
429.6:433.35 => 433.301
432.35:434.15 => 433.700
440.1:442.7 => 441.763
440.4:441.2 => 441.153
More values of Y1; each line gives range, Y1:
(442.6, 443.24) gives 13.3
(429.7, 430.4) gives 8.5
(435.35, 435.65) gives 11.8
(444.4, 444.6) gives 14.3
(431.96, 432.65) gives 11.8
